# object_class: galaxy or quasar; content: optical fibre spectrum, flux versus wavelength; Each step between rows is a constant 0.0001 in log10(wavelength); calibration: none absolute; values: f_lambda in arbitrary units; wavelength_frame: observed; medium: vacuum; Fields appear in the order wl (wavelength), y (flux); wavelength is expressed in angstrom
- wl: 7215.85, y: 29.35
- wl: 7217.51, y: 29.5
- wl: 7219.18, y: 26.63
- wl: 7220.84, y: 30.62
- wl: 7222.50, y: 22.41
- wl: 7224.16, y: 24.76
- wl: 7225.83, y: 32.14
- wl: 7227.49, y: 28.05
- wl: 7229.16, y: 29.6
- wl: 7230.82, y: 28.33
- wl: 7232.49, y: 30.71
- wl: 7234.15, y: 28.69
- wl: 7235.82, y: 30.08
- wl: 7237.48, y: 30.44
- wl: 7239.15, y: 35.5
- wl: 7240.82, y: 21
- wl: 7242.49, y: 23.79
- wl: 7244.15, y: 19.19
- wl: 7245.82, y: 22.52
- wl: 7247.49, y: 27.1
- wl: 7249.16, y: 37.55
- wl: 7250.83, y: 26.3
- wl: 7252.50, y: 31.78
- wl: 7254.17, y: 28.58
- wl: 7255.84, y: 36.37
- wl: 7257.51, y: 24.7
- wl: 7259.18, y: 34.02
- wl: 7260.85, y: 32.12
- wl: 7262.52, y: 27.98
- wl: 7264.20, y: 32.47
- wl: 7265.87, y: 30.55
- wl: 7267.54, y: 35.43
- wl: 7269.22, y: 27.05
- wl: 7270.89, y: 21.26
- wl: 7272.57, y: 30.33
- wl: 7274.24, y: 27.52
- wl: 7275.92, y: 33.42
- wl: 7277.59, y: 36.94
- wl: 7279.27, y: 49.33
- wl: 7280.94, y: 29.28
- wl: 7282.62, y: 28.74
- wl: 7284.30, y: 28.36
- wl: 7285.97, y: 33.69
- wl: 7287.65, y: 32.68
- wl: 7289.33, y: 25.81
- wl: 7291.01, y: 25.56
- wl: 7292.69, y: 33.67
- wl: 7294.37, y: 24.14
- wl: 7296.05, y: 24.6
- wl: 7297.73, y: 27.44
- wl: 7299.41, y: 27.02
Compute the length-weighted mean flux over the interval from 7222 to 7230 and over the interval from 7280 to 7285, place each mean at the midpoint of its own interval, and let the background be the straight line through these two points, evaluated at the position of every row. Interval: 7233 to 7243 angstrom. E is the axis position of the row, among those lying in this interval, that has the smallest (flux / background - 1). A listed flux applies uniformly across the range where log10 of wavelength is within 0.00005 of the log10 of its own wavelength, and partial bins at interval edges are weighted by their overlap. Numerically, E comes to 7240.82 angstrom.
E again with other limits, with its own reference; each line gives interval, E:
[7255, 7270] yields 7257.51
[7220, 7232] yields 7222.50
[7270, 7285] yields 7270.89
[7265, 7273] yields 7270.89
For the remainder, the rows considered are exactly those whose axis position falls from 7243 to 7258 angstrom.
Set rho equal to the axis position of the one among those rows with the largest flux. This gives 7249.16 angstrom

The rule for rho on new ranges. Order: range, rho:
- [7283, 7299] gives 7285.97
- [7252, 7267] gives 7255.84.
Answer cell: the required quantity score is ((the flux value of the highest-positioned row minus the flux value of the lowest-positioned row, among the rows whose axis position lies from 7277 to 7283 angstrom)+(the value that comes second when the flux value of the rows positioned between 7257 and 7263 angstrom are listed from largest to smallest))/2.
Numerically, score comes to 12.0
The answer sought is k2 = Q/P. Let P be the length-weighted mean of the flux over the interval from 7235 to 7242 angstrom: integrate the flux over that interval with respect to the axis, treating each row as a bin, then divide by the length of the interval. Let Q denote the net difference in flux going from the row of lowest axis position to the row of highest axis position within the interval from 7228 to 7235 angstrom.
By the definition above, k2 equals -0.03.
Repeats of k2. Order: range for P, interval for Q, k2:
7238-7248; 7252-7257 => 0.18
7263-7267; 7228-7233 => 0.04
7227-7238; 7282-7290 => -0.10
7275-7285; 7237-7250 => 0.21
